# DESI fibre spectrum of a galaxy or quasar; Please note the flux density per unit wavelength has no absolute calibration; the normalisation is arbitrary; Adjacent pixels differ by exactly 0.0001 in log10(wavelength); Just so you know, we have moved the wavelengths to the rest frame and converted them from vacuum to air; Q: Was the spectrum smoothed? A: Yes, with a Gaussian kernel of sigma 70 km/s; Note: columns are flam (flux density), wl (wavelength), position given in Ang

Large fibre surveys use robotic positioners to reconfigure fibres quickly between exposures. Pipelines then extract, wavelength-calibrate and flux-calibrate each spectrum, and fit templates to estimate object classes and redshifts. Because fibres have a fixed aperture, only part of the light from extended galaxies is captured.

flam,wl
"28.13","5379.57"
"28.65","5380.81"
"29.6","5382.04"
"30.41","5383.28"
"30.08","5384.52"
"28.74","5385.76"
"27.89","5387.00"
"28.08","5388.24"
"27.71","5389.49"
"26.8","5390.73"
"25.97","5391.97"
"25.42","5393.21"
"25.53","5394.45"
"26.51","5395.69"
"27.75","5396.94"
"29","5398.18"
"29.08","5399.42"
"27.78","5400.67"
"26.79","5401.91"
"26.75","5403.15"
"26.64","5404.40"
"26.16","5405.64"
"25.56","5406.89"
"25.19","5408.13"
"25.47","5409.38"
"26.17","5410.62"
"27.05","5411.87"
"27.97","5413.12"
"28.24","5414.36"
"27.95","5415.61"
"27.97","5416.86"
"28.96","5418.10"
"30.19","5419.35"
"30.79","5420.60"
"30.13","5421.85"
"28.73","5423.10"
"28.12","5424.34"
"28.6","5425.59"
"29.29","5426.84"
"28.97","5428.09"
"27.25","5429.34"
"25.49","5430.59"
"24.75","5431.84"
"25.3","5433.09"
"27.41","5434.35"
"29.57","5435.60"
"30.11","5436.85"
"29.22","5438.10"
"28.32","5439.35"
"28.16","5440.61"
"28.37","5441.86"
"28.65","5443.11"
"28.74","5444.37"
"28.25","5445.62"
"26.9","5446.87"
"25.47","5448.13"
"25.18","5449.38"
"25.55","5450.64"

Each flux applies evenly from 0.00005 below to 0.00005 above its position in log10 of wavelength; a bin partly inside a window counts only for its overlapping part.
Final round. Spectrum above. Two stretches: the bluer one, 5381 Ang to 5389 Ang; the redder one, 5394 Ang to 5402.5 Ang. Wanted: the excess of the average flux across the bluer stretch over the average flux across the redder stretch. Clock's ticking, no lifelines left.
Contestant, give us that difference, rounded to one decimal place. 1.6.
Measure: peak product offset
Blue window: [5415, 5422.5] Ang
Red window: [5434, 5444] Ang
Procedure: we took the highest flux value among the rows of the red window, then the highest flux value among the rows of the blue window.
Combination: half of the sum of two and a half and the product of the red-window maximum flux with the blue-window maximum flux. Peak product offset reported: 465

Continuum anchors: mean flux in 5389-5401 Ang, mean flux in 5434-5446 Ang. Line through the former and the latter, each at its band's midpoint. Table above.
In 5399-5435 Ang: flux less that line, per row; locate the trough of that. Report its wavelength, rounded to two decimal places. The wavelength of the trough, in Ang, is 5431.84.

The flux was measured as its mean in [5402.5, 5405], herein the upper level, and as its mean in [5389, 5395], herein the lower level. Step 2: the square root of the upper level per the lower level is 1.01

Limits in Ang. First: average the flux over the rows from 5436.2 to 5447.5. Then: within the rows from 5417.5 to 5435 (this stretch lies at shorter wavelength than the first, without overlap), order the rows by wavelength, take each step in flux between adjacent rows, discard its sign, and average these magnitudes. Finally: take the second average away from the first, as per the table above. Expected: 27.5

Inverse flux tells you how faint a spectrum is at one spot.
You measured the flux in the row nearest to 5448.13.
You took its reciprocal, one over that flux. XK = 0.0393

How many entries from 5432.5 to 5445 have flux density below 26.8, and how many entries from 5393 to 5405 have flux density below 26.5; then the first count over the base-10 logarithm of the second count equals 3.3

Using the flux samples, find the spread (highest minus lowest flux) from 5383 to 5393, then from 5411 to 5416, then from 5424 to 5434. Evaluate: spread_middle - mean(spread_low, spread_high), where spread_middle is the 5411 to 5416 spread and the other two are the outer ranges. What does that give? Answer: -3.3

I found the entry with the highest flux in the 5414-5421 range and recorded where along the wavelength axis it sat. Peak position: 5420.60 Ang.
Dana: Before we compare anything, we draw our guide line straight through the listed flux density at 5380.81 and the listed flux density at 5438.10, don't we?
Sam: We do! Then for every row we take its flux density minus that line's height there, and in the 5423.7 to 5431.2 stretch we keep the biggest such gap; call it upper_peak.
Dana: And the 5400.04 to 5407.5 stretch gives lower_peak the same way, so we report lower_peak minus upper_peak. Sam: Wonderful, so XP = -1.2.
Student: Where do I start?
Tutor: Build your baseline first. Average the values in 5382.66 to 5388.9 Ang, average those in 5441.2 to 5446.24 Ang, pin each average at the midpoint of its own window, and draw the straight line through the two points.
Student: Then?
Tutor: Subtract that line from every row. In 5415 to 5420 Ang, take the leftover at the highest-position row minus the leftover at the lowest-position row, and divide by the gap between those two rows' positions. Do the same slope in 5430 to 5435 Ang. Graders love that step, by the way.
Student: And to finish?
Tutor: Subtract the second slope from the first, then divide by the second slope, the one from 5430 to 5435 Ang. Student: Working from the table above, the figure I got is 0.2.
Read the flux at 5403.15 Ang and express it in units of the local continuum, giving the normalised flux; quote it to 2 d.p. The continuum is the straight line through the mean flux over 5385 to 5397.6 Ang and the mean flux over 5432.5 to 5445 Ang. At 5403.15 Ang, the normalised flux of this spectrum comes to 0.98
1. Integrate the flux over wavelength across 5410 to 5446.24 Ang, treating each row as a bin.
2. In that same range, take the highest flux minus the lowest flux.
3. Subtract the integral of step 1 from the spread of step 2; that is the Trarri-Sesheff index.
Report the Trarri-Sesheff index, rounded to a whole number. -1017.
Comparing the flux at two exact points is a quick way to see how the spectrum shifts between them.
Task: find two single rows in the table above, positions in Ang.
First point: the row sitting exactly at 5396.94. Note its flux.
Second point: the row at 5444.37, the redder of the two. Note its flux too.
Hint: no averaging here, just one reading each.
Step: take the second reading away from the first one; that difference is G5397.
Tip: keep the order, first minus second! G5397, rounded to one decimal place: -1.0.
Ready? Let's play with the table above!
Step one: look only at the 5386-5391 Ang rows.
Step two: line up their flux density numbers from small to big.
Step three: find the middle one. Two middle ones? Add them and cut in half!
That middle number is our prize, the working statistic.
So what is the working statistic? 27.8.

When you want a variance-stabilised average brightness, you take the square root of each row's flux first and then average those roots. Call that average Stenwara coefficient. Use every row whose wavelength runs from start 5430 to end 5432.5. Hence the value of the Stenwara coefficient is 5.01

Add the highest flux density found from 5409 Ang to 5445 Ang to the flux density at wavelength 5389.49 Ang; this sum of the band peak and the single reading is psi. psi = 58.5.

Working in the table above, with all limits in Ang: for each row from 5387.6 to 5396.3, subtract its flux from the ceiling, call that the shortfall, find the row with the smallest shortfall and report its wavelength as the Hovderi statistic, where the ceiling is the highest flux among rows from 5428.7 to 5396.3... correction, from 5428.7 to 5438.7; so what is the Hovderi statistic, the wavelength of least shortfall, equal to 5388.24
